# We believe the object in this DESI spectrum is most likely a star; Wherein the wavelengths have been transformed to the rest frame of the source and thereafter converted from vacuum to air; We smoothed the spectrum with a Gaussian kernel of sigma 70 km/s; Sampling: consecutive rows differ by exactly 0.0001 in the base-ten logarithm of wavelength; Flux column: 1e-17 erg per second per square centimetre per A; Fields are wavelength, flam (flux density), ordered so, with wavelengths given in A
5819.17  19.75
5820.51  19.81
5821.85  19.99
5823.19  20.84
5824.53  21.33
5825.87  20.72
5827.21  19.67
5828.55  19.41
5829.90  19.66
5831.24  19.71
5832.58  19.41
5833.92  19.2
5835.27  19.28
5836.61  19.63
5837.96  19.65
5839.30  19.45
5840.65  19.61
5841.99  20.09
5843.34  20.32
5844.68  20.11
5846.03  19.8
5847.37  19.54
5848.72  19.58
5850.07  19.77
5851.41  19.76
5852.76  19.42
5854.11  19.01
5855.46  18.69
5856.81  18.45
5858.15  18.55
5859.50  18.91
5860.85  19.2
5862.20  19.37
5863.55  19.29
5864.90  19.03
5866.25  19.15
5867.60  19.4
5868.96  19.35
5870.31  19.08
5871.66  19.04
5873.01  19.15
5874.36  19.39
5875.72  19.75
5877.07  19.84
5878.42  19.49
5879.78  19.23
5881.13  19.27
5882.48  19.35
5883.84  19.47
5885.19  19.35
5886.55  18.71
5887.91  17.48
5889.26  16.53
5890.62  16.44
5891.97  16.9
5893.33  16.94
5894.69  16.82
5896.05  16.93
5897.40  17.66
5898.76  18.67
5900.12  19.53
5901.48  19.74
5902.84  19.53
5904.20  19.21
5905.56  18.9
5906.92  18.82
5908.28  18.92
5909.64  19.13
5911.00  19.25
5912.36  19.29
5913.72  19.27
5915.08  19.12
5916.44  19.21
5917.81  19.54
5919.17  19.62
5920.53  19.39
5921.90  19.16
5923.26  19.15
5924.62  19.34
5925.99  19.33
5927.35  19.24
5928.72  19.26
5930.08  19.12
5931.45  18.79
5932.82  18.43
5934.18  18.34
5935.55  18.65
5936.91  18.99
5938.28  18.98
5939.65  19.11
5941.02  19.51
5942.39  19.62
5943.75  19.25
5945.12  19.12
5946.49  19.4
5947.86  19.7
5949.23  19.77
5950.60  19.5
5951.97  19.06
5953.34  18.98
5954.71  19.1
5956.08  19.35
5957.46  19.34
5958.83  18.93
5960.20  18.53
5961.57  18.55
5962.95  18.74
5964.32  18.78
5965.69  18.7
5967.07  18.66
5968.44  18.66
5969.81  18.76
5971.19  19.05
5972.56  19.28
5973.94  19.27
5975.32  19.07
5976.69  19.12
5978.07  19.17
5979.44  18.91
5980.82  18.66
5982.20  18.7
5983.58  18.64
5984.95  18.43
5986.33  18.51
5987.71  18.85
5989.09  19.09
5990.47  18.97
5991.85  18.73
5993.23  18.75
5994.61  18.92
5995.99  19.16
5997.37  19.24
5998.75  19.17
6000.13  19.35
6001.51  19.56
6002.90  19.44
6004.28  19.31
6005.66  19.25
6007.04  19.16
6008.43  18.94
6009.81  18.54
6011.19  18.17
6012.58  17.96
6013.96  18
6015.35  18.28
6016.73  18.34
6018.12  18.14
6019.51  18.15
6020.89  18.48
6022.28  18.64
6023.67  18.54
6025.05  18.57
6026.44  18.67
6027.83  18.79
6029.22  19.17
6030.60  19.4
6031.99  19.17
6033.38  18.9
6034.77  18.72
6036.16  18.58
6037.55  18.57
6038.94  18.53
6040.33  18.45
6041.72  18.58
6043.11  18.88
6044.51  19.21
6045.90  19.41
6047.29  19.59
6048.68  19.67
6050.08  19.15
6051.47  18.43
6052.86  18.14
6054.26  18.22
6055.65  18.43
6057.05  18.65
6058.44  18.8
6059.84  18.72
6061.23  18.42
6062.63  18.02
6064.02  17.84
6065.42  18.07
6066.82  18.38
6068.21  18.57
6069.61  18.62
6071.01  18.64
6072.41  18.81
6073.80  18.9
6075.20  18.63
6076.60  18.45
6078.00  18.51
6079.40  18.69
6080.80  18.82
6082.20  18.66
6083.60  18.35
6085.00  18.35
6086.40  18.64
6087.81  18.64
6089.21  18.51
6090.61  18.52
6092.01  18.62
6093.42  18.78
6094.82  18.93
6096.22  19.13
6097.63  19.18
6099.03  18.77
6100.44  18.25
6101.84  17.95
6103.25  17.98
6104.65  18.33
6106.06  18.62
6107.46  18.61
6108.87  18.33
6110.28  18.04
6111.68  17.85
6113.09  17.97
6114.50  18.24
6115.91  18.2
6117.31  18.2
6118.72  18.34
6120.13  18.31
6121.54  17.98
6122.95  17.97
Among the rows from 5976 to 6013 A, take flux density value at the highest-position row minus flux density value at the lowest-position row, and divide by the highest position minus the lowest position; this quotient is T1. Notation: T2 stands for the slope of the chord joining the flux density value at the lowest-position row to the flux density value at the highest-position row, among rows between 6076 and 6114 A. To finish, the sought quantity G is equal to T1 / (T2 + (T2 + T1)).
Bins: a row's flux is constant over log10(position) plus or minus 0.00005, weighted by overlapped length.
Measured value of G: 0.6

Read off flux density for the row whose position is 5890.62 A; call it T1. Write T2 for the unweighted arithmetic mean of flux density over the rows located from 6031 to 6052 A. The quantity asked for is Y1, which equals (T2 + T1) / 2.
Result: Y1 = 17.68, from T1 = 16.44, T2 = 18.9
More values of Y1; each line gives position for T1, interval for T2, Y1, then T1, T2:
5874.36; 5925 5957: 19.27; 19.39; 19.2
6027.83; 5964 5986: 18.83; 18.79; 18.9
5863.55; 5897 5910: 19.15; 19.29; 19.0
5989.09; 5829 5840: 19.29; 19.09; 19.5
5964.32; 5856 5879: 18.99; 18.78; 19.2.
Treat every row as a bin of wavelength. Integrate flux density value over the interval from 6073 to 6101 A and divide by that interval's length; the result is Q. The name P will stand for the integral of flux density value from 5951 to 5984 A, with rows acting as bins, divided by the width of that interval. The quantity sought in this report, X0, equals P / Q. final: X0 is 1.01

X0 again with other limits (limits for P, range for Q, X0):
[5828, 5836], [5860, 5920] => 1.03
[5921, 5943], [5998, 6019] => 1.02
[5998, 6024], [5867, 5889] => 0.98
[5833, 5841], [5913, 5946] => 1.02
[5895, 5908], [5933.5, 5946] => 0.98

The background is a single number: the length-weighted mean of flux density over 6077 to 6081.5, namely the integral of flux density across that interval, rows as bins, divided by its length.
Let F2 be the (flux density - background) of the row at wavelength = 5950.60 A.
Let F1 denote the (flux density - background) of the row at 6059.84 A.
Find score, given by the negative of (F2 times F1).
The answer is -0.05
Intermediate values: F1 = 0.1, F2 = 0.8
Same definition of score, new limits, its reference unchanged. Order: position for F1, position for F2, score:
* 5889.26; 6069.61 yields -0.07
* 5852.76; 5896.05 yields 1.32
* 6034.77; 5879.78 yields -0.04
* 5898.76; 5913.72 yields -0.01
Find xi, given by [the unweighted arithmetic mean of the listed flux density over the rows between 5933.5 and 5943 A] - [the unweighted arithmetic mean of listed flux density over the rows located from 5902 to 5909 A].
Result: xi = -0.05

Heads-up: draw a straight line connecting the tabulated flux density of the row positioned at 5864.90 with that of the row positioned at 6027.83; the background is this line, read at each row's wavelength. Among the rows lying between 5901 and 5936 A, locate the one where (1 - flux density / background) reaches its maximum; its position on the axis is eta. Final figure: 5934.18 A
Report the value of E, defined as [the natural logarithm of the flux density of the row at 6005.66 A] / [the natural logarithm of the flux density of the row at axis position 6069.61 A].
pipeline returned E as 1.01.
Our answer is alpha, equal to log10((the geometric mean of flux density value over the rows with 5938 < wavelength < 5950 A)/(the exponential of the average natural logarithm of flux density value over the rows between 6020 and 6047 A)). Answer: 0.013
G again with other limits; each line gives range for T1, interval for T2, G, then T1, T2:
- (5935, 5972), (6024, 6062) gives 3.8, 0.01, -0.004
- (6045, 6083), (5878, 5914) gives 0.6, -0.02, -0.006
